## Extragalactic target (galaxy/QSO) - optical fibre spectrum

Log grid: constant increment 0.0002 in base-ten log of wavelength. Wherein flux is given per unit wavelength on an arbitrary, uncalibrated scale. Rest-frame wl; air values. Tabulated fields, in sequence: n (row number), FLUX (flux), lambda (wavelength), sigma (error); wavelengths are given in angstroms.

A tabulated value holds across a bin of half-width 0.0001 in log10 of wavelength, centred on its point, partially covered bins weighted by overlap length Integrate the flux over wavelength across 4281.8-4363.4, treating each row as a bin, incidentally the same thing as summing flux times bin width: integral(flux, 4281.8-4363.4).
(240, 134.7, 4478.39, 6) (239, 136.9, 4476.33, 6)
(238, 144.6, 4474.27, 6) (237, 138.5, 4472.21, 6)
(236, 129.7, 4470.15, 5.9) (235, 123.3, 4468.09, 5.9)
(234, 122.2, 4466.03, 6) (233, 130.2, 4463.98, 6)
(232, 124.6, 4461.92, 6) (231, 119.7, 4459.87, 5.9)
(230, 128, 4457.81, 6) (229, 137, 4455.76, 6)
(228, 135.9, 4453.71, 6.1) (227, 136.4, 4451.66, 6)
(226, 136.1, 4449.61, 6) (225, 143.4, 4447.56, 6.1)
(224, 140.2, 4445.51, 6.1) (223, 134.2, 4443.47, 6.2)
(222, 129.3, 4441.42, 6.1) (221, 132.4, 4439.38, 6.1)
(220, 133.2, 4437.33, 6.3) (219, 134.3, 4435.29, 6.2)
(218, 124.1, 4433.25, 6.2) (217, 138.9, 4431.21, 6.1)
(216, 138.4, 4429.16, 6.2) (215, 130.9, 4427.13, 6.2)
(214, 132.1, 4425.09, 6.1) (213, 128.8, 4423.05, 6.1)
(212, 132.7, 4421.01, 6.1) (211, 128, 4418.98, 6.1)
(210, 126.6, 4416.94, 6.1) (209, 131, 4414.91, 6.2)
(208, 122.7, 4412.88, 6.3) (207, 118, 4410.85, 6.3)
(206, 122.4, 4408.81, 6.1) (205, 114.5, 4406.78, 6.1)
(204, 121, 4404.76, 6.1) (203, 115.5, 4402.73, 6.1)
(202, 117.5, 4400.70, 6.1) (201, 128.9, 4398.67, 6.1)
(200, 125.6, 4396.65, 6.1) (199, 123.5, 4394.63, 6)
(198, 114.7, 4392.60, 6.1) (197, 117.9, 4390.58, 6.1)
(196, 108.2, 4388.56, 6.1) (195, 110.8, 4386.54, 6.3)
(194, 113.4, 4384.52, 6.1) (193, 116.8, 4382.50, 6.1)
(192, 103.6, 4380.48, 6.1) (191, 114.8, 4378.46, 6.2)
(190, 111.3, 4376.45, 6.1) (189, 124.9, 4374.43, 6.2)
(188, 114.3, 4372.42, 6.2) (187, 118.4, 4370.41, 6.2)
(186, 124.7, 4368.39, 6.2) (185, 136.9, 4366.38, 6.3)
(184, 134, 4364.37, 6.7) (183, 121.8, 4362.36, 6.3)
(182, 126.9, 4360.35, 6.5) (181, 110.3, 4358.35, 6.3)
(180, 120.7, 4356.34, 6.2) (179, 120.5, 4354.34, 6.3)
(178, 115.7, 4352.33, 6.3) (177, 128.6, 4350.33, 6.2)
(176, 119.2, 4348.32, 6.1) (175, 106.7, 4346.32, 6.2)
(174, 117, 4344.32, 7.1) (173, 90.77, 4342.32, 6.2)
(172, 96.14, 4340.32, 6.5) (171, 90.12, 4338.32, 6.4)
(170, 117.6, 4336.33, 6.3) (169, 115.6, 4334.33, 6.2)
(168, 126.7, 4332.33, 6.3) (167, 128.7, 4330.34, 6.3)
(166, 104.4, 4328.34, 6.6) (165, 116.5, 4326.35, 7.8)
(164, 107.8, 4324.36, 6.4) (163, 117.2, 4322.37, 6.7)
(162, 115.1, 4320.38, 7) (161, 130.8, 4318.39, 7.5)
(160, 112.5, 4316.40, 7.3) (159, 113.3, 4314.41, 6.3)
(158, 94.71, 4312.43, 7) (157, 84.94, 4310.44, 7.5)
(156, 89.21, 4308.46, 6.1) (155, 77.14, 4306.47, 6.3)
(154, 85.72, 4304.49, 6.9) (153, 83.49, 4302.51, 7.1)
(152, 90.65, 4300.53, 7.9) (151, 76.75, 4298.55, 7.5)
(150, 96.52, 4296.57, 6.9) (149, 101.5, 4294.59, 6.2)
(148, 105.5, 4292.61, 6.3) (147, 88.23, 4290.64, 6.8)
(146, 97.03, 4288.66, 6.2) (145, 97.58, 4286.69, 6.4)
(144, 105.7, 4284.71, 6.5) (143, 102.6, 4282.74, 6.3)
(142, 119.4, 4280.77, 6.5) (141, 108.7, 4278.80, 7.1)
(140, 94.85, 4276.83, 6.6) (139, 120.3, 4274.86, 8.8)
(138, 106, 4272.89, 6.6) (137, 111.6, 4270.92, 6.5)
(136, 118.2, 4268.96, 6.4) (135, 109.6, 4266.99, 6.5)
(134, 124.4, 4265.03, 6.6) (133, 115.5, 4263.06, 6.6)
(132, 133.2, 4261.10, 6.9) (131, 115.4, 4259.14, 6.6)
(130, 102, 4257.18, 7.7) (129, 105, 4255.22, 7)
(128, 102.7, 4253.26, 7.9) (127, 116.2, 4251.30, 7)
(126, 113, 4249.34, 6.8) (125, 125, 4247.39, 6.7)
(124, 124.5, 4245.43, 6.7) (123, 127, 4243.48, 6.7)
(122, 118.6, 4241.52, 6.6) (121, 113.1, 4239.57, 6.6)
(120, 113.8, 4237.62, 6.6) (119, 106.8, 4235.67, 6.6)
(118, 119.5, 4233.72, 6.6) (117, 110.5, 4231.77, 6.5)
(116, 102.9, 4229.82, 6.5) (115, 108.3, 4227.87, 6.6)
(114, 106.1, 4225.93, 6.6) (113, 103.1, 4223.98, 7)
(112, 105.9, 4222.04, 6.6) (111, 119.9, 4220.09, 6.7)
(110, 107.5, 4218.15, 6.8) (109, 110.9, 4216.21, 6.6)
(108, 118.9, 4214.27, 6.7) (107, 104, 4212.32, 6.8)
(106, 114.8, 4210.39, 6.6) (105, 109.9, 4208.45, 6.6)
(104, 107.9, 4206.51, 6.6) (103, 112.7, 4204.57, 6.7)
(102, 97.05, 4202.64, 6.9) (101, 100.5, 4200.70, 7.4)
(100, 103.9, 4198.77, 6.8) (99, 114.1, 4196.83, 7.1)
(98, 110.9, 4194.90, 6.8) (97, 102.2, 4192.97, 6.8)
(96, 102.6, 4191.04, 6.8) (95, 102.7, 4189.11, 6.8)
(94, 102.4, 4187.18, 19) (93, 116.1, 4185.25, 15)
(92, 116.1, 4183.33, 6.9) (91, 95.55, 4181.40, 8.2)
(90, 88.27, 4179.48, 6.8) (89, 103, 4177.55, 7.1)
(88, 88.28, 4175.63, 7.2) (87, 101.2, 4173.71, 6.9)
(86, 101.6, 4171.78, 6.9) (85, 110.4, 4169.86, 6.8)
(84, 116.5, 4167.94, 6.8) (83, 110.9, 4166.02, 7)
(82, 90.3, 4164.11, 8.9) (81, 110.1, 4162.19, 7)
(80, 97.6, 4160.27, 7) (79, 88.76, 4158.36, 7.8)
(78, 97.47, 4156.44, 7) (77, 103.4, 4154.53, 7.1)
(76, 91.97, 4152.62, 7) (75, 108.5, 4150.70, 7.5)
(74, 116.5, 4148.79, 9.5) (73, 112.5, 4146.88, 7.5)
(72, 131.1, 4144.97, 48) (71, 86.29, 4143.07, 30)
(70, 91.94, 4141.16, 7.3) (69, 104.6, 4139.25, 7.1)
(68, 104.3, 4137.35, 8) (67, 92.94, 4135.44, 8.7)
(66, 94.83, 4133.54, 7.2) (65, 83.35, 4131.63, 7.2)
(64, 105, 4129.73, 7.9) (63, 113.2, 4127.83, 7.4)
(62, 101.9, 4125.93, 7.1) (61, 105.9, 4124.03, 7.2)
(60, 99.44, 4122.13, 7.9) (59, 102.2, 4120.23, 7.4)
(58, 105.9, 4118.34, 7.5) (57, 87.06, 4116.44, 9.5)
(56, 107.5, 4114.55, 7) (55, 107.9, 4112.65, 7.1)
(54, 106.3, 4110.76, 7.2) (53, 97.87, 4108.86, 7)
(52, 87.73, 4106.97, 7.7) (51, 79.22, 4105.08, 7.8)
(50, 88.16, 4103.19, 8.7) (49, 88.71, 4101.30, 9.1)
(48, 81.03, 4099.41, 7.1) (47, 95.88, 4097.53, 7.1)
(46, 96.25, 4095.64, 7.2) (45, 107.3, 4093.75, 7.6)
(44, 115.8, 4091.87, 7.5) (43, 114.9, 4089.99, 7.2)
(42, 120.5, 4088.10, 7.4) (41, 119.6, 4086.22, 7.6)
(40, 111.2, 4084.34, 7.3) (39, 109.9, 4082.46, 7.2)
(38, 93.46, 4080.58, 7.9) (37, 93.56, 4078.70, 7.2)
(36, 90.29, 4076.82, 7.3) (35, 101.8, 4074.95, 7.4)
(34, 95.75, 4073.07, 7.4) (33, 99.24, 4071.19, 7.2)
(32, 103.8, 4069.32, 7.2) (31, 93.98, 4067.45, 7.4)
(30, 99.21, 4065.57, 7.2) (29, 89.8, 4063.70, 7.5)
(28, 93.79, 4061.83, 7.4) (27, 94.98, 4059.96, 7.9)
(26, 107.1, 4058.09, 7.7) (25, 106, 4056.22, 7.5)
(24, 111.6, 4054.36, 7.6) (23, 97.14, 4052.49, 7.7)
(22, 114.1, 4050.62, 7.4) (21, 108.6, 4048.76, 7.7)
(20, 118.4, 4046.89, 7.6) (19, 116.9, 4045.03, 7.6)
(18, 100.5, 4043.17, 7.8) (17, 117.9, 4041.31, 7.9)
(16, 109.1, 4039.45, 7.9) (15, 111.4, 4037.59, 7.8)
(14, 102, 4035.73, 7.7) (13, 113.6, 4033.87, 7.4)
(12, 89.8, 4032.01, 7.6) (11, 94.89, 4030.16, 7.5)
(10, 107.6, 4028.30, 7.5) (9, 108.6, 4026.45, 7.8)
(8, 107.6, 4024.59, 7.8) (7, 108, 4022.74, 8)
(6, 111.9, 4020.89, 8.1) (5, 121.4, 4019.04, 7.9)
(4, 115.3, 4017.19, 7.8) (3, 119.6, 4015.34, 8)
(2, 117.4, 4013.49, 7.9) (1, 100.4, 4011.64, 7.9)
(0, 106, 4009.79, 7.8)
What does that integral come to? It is 8659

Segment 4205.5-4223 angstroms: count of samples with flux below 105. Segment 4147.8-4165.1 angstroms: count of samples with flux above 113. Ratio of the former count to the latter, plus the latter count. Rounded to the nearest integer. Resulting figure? 2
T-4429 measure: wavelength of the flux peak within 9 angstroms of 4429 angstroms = 4431.21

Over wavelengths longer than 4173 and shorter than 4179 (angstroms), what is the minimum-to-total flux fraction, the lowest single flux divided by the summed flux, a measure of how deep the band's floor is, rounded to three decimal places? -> 0.302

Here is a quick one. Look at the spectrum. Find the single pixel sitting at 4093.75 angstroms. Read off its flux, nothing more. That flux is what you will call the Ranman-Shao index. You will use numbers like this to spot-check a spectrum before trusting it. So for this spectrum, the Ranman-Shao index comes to 107.3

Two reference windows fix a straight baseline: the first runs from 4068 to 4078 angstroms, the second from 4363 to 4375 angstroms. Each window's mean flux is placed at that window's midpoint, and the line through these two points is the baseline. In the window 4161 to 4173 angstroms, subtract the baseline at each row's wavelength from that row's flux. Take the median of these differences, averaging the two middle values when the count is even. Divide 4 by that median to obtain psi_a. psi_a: 1.1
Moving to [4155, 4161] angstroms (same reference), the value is -0.5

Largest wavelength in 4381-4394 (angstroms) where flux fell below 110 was 4388.56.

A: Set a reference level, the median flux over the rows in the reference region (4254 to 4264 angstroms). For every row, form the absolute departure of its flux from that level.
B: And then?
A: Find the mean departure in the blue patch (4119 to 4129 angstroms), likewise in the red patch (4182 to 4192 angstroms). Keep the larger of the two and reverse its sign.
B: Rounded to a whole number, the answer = -11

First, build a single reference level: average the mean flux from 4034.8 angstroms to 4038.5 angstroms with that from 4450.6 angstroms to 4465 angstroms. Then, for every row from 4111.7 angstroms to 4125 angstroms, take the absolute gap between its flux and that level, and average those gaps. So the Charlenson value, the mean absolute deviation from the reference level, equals 16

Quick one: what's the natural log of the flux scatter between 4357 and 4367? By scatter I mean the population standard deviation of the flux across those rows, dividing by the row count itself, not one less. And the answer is 2.25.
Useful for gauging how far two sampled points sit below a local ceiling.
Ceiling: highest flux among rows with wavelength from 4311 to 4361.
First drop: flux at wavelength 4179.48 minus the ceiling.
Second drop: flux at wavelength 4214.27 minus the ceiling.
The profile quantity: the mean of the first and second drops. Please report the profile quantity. -27.2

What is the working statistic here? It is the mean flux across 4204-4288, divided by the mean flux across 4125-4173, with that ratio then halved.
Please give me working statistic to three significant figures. 0.545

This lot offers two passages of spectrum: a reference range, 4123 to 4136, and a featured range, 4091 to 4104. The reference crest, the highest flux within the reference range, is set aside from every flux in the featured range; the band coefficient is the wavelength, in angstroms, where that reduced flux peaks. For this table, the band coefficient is 4091.87 angstroms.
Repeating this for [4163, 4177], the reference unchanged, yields 4167.94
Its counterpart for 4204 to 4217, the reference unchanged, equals 4214.27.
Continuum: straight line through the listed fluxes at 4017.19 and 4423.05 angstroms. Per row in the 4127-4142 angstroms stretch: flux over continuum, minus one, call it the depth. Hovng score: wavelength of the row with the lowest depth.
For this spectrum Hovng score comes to 4131.63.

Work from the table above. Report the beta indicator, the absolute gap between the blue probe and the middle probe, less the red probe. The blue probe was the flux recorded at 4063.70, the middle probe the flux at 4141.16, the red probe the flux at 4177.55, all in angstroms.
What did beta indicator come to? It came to -101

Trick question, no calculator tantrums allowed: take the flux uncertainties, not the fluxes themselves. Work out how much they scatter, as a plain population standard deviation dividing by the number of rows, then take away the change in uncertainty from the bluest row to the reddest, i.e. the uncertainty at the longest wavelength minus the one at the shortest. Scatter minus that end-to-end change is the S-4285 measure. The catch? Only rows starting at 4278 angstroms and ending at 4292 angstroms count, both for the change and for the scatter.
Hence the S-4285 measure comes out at 0.59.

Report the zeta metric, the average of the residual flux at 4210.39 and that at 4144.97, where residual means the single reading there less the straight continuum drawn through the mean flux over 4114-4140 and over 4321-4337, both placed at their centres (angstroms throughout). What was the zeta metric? 18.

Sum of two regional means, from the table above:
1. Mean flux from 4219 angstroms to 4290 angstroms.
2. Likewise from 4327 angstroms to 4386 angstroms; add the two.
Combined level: 228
